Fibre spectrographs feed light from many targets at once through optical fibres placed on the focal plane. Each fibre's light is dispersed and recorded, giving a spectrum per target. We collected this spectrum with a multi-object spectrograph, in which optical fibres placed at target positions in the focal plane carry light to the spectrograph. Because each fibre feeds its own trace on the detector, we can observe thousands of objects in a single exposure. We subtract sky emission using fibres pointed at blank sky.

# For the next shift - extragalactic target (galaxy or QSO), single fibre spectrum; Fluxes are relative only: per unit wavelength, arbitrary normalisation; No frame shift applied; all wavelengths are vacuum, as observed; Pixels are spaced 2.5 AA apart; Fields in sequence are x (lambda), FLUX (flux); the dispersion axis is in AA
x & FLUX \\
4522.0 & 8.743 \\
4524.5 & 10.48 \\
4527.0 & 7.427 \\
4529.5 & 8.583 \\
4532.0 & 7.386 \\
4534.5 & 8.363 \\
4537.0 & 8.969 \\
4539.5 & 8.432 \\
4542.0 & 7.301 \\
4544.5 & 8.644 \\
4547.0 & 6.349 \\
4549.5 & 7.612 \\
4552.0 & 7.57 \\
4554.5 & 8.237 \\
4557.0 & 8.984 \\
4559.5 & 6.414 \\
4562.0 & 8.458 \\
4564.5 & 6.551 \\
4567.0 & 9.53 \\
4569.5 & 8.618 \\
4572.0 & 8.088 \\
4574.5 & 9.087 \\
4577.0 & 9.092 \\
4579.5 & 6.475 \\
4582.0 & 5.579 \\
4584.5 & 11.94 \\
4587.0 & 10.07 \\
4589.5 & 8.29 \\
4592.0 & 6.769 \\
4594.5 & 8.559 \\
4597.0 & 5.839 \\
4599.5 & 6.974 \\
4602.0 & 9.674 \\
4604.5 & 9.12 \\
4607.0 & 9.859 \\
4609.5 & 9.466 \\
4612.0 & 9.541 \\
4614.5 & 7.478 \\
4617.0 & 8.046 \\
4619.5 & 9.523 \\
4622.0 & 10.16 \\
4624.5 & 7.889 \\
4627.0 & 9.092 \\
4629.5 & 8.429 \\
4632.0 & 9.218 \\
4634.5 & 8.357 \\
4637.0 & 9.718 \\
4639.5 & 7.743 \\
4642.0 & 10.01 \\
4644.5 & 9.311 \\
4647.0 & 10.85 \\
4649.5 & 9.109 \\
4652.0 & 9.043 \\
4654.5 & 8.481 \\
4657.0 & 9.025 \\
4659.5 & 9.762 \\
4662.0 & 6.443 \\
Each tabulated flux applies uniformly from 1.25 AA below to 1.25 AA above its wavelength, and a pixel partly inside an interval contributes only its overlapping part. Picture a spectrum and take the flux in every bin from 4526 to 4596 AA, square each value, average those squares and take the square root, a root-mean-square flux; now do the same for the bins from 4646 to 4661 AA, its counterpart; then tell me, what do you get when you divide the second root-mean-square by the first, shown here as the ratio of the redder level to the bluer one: 1.14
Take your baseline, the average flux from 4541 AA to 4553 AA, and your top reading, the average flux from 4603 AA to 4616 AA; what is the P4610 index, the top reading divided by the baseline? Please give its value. 1.21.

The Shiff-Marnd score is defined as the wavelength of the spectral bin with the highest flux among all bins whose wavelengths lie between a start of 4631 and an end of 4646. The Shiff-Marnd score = 4642.0 AA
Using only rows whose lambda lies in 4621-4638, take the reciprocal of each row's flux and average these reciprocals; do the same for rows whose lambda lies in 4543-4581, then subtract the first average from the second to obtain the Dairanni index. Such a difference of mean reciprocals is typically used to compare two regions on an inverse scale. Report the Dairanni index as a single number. 0.0156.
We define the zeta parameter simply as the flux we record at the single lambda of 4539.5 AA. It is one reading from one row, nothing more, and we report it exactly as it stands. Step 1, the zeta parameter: 8.432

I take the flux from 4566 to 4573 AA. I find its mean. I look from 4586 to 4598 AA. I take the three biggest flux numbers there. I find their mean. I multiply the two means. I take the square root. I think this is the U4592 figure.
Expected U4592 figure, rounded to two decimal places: 8.86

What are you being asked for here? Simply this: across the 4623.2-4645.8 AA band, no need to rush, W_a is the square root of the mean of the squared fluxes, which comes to 8.9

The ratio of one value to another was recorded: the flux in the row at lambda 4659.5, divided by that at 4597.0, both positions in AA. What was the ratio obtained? 1.7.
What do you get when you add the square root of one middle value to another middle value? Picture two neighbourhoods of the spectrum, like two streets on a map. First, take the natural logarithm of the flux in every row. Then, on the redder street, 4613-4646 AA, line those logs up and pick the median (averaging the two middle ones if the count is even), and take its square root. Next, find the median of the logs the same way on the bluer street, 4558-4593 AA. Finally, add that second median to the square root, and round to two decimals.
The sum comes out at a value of 3.61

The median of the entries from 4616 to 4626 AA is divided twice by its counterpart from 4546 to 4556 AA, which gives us 0.152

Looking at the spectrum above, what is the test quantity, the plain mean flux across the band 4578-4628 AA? 8.52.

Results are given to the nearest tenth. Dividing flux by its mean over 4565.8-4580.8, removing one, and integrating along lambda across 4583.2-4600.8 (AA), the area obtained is -0.3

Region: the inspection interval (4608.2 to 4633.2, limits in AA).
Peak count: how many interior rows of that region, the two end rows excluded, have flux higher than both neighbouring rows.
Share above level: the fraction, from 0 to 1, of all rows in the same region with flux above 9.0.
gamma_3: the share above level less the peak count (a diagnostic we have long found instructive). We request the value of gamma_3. -2.40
